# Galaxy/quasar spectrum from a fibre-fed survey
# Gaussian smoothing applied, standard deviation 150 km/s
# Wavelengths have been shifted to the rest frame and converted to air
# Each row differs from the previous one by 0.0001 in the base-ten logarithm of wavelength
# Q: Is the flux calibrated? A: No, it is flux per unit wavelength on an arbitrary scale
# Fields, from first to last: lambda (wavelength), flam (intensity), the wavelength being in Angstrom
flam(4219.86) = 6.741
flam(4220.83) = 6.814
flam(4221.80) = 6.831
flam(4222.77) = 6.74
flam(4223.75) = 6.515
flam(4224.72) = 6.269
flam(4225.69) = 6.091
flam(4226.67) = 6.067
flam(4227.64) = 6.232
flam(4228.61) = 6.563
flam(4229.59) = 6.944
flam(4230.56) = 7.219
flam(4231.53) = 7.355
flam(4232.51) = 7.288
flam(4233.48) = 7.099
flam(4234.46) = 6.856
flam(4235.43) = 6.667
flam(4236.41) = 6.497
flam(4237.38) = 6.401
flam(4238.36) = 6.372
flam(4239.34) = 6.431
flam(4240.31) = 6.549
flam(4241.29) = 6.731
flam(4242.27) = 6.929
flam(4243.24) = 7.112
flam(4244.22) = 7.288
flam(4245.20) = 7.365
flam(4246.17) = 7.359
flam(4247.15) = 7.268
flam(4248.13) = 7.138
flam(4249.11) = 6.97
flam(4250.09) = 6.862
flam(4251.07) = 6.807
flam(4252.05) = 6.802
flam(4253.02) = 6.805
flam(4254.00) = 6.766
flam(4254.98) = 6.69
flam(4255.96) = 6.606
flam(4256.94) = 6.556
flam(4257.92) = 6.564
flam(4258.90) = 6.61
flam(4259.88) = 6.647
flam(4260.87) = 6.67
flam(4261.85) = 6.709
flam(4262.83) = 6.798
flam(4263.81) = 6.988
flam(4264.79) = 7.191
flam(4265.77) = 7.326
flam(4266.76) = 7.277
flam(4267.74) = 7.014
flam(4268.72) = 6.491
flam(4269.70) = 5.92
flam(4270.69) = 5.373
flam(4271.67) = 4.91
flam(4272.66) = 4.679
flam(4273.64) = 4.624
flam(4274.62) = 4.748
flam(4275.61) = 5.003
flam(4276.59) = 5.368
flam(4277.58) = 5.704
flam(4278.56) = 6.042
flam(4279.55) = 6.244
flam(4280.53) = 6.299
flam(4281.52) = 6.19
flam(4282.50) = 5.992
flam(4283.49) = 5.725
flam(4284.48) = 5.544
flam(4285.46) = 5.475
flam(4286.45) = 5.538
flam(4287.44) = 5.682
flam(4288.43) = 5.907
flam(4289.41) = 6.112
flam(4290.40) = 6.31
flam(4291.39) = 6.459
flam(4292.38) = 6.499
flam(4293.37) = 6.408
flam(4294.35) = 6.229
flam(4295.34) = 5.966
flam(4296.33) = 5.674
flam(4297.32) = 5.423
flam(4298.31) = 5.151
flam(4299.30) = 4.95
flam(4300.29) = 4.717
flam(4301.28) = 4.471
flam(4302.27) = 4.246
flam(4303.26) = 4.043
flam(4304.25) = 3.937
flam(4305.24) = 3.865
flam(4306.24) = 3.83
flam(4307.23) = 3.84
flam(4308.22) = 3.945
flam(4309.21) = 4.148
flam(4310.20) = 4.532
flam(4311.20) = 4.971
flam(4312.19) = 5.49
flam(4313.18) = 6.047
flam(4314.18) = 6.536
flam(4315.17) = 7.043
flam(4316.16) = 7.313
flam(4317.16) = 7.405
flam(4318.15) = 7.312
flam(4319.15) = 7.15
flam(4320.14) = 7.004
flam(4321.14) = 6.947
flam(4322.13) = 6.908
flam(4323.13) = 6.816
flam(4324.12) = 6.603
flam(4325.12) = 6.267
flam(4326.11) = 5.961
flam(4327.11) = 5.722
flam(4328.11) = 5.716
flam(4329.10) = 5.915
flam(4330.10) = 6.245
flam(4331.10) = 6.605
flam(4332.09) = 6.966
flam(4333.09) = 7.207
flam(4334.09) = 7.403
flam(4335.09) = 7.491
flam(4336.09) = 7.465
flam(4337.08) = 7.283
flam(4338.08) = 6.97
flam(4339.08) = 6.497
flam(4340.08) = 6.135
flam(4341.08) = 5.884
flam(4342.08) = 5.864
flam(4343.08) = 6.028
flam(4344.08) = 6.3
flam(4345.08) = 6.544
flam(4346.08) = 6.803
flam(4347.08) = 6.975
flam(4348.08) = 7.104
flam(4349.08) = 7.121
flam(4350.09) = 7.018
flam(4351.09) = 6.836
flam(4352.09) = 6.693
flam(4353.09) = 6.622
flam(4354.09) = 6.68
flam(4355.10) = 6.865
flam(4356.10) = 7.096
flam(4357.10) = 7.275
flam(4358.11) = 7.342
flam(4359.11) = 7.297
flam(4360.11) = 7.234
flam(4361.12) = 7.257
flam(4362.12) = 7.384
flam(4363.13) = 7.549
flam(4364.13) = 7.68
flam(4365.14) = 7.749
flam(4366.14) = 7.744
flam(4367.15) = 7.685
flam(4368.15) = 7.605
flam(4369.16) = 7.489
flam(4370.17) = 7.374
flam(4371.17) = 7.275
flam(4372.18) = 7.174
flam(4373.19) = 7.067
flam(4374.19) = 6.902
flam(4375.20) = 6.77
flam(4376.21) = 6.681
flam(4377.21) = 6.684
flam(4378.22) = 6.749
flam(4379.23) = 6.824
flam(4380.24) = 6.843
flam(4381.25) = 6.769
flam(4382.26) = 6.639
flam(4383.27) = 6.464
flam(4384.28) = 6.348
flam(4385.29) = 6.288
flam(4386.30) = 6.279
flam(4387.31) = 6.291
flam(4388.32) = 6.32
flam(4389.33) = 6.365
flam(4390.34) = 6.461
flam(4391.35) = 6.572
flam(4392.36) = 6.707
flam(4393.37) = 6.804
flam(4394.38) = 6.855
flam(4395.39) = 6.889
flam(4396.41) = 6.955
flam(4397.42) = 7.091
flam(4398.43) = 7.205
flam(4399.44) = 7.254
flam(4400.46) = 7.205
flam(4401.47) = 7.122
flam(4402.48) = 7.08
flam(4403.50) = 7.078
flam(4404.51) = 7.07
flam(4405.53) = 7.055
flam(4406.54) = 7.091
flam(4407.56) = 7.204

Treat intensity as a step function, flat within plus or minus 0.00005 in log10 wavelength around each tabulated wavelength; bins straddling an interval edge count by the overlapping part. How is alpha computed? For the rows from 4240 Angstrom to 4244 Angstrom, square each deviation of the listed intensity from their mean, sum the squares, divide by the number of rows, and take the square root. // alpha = 0.21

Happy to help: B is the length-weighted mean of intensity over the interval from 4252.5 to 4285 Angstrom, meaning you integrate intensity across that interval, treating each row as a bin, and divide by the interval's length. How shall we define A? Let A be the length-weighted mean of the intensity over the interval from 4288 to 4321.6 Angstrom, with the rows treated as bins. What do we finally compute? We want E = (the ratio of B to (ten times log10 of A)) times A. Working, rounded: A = 5.58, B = 6.2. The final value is 4.62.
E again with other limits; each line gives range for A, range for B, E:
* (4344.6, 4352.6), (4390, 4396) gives 5.53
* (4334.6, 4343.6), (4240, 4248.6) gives 5.72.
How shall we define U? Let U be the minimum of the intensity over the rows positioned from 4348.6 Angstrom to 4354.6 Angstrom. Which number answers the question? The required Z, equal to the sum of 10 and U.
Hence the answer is 16.6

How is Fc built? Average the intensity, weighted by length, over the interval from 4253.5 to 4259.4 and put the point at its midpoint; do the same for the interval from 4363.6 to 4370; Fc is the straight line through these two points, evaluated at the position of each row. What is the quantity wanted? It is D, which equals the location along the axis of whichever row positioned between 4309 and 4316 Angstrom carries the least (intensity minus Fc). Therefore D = 4309.21 Angstrom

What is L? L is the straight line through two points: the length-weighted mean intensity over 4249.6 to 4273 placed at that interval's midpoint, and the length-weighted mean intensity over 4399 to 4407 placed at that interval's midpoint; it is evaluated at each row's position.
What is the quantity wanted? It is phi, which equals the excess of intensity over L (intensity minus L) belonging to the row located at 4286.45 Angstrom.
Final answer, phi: -1.1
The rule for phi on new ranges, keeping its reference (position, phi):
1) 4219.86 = 0.3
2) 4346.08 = -0.1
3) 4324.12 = -0.2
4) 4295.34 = -0.7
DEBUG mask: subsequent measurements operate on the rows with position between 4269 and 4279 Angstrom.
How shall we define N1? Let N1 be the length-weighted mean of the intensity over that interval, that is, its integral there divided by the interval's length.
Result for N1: 5.26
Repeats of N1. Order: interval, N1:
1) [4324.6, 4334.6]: 6.40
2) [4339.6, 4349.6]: 6.47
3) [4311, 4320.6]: 6.68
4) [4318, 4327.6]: 6.64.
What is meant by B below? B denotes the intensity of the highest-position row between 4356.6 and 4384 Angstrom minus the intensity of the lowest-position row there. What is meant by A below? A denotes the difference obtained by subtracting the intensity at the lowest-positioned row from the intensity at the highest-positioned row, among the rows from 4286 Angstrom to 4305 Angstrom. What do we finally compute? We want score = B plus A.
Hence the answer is -2.4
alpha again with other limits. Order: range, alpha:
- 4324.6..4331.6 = 0.30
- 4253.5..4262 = 0.07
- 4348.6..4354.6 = 0.18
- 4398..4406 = 0.07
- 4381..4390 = 0.16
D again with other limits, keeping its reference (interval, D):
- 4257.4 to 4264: 4257.92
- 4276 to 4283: 4276.59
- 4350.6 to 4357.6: 4353.09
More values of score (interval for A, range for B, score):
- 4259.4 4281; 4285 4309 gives -1.9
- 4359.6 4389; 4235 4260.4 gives -0.9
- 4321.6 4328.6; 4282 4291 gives -0.9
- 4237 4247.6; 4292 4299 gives -0.5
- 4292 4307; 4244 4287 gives -4.4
